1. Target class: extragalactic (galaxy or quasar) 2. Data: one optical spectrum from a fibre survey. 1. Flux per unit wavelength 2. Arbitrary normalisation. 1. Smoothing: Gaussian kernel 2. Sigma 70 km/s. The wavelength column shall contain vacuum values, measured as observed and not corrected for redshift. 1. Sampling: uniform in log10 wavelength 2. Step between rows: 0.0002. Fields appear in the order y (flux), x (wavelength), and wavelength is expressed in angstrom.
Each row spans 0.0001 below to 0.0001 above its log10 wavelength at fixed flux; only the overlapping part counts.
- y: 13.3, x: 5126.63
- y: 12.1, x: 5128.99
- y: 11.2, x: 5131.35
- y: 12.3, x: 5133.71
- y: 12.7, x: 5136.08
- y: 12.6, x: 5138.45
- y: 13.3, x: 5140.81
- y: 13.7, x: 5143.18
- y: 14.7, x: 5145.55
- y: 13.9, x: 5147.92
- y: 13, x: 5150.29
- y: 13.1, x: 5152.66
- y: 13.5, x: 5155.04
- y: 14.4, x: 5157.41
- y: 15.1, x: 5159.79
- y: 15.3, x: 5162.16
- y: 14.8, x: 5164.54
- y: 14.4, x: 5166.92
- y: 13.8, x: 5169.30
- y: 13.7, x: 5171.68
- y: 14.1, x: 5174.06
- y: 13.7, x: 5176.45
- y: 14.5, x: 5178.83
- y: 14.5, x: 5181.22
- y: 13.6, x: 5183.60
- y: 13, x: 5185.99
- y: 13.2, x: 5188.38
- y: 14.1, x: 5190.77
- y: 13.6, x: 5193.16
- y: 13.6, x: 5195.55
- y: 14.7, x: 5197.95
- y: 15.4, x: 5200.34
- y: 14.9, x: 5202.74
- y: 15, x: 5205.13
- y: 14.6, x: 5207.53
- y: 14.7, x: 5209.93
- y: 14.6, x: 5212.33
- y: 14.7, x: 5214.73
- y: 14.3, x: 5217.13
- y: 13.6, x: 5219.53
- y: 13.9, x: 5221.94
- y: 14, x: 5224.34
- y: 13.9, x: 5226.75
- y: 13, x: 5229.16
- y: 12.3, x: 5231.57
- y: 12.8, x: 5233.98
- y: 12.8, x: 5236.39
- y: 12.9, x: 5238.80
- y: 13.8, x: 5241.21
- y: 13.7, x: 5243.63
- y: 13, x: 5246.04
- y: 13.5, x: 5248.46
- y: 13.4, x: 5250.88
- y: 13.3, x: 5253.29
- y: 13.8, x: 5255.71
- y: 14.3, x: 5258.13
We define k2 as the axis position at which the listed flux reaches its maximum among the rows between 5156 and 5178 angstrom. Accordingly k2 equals 5162.16 angstrom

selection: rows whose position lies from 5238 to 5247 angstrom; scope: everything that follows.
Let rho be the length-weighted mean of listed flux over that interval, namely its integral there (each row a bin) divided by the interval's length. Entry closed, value 13.4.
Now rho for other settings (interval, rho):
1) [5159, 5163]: 15.2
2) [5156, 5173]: 14.5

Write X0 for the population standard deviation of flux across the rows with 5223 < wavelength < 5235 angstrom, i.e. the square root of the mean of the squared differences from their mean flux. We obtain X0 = 0.65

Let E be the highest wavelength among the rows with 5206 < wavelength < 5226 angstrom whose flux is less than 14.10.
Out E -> 5224.34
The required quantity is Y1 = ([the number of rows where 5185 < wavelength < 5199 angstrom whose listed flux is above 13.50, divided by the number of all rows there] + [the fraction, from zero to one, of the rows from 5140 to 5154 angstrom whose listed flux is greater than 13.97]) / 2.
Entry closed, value 0.42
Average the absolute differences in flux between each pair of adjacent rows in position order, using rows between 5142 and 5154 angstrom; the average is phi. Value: 0.70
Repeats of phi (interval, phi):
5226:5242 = 0.52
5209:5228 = 0.26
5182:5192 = 0.57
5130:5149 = 0.64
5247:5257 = 0.23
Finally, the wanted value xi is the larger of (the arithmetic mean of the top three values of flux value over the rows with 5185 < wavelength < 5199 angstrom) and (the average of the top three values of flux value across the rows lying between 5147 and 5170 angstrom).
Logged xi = 15.1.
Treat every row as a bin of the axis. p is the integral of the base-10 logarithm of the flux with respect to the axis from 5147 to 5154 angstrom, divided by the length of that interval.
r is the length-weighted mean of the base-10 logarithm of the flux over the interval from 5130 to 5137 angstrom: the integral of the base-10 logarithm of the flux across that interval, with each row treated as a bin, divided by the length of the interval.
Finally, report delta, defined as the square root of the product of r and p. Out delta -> 1.10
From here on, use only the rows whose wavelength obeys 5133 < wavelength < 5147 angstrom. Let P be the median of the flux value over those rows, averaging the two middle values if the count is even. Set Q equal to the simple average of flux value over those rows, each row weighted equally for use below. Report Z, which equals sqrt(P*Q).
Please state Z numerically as 13.1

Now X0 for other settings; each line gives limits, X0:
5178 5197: 0.52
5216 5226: 0.25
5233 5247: 0.42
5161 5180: 0.54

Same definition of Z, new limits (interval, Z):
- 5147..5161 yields 13.8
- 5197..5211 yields 14.8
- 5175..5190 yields 13.7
